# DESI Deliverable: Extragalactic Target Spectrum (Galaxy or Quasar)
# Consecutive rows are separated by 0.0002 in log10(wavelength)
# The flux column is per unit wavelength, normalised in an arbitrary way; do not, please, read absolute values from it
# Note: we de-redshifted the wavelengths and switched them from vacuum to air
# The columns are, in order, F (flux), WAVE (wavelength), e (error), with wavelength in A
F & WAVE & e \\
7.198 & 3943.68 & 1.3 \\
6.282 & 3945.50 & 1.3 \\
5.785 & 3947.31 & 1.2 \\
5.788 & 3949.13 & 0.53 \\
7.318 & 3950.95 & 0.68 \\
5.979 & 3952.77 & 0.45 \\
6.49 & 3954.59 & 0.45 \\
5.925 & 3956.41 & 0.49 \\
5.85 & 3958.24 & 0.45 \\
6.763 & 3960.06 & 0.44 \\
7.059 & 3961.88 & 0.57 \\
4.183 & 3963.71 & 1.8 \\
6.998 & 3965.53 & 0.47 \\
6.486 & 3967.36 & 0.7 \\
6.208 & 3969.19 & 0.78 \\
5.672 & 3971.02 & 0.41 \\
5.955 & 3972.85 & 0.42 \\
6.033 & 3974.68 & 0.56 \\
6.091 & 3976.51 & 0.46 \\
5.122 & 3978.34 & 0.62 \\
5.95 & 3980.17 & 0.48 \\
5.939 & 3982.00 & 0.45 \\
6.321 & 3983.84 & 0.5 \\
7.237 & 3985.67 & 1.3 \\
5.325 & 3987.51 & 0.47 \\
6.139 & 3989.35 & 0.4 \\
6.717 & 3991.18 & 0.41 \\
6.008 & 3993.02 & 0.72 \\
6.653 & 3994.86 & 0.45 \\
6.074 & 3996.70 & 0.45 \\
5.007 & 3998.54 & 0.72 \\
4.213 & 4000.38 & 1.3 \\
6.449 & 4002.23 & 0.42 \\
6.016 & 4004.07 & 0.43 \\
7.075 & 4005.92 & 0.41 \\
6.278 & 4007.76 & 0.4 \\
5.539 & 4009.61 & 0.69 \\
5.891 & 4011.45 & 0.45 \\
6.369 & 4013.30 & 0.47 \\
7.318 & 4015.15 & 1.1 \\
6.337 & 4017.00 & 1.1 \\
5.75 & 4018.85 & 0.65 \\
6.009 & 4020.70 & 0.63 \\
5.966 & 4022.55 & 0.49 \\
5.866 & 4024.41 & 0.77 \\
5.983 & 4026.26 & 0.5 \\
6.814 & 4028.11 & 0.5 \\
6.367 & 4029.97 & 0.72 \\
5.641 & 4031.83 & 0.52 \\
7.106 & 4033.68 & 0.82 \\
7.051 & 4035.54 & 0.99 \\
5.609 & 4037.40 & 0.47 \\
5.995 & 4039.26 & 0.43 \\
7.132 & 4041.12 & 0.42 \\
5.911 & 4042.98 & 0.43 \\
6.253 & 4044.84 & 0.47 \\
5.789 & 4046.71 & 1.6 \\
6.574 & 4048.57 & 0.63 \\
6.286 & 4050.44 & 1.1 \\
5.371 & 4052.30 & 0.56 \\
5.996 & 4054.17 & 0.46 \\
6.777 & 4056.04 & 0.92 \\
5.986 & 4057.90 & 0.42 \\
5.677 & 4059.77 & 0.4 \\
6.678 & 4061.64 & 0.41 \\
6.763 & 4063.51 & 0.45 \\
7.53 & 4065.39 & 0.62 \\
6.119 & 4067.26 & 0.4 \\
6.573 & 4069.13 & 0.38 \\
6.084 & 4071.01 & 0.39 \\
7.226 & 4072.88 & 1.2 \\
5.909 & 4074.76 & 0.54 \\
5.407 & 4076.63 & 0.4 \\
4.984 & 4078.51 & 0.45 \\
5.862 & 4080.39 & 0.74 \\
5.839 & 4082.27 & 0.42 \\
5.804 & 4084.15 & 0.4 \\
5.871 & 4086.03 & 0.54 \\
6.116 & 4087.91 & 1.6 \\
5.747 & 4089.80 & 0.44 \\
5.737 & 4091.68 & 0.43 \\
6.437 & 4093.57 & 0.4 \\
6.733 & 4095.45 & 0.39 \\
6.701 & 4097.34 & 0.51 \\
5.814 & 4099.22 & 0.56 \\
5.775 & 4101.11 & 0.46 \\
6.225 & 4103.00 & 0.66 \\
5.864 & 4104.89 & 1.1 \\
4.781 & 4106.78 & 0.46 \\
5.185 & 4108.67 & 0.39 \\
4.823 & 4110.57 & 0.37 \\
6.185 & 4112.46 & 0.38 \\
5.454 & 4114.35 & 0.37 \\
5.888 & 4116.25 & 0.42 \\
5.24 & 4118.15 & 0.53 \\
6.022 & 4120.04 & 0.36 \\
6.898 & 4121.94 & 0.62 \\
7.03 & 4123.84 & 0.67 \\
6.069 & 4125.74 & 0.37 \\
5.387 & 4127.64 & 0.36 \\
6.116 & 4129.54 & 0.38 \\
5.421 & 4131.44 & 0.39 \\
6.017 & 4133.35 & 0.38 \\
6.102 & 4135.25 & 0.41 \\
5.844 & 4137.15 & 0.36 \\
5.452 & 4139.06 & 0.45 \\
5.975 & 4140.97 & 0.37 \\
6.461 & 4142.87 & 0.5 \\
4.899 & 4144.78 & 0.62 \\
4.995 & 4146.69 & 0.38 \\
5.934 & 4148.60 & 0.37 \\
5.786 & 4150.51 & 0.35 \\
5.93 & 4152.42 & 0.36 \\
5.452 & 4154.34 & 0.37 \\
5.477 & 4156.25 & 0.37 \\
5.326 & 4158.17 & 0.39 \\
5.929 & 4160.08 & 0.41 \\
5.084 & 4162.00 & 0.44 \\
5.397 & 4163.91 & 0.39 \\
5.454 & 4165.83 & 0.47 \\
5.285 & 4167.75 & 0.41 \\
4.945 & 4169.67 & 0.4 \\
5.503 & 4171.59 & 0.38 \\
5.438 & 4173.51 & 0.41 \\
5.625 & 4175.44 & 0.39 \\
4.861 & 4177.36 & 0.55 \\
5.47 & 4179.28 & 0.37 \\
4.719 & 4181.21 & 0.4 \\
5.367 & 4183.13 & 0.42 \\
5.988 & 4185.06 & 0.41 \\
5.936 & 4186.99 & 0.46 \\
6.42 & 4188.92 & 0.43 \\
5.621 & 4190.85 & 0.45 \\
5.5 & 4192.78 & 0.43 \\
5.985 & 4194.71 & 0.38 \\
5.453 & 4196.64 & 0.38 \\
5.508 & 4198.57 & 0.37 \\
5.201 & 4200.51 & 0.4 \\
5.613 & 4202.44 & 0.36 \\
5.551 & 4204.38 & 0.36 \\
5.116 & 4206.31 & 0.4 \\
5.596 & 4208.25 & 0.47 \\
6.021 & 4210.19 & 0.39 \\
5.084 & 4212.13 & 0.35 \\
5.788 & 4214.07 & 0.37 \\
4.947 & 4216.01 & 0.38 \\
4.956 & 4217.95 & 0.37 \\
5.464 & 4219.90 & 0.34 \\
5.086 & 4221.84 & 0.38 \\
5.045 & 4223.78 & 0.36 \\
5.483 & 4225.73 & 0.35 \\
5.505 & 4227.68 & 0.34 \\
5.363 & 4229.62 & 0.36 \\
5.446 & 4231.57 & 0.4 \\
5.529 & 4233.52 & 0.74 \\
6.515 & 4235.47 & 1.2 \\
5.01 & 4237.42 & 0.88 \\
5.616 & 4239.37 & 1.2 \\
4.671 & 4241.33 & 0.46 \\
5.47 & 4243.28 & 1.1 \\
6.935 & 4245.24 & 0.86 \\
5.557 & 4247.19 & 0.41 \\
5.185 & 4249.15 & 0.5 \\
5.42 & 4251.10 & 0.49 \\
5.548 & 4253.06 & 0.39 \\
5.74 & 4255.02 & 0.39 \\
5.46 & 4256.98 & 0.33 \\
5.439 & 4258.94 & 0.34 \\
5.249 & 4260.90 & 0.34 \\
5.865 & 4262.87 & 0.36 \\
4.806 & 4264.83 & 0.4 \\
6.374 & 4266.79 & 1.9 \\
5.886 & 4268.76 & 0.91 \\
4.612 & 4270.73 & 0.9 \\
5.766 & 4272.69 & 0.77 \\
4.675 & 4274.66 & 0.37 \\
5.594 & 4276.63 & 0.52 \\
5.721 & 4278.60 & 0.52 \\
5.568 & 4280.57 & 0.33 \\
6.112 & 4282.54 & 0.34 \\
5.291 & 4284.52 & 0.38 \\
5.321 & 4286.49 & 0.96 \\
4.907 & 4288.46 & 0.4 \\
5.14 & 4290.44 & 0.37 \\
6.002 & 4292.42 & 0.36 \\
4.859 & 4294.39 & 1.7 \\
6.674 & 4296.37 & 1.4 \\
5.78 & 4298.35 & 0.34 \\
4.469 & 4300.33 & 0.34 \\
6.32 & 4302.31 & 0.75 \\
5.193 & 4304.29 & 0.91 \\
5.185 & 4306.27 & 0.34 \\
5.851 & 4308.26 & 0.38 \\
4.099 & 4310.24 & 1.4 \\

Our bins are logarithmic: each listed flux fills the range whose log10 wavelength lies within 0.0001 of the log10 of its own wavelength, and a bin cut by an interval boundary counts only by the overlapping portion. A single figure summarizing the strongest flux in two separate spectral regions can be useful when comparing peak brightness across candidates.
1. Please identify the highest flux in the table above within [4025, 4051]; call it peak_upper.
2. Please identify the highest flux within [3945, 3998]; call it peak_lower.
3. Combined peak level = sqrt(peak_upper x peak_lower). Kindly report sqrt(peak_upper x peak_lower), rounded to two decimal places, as 7.22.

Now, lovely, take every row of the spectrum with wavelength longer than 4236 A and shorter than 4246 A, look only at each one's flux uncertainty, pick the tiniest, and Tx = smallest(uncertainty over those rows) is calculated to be 0.460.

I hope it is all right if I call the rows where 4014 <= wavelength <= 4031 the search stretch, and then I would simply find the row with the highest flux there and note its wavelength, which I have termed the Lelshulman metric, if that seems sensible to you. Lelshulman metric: 4015.15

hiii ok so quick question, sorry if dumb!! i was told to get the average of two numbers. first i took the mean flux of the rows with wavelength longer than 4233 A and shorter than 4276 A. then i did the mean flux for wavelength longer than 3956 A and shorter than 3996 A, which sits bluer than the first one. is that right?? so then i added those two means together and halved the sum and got 5.82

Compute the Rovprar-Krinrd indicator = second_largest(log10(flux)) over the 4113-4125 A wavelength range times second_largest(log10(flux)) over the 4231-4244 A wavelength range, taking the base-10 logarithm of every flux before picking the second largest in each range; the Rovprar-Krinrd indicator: 0.63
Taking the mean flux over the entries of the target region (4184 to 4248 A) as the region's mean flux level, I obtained 5.54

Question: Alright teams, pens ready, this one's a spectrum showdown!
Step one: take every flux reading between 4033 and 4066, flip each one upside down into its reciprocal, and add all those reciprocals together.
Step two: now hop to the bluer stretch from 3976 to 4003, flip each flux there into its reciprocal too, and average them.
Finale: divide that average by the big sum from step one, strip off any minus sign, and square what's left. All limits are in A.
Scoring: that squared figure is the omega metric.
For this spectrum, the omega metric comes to 0.004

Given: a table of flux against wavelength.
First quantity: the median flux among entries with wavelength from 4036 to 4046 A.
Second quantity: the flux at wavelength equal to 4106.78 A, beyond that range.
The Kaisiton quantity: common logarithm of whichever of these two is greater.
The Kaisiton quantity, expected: 0.778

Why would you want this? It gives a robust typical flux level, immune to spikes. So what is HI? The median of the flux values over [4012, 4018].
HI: 6.37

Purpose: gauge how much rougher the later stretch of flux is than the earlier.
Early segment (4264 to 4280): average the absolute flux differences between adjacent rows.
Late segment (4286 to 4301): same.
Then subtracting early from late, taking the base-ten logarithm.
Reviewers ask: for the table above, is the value -2.1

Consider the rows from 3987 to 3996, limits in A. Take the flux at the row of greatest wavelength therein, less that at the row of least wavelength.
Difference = 1.3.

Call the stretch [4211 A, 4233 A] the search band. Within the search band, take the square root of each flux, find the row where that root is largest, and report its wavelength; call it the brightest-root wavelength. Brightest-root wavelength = 4214.07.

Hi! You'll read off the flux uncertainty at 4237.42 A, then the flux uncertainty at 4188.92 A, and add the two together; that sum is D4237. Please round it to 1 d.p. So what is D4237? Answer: 1.3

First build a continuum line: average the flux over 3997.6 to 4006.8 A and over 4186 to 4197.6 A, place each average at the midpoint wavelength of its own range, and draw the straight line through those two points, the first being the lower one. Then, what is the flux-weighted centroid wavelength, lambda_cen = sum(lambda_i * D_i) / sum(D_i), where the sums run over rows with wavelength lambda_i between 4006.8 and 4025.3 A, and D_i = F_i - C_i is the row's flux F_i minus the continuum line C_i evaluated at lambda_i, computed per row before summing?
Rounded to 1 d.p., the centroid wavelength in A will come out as 4015.3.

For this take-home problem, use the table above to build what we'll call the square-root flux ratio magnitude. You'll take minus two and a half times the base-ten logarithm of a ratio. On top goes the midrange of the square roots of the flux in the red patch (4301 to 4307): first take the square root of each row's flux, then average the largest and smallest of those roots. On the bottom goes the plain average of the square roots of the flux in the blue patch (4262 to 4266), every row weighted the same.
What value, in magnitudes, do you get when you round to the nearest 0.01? -0.04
